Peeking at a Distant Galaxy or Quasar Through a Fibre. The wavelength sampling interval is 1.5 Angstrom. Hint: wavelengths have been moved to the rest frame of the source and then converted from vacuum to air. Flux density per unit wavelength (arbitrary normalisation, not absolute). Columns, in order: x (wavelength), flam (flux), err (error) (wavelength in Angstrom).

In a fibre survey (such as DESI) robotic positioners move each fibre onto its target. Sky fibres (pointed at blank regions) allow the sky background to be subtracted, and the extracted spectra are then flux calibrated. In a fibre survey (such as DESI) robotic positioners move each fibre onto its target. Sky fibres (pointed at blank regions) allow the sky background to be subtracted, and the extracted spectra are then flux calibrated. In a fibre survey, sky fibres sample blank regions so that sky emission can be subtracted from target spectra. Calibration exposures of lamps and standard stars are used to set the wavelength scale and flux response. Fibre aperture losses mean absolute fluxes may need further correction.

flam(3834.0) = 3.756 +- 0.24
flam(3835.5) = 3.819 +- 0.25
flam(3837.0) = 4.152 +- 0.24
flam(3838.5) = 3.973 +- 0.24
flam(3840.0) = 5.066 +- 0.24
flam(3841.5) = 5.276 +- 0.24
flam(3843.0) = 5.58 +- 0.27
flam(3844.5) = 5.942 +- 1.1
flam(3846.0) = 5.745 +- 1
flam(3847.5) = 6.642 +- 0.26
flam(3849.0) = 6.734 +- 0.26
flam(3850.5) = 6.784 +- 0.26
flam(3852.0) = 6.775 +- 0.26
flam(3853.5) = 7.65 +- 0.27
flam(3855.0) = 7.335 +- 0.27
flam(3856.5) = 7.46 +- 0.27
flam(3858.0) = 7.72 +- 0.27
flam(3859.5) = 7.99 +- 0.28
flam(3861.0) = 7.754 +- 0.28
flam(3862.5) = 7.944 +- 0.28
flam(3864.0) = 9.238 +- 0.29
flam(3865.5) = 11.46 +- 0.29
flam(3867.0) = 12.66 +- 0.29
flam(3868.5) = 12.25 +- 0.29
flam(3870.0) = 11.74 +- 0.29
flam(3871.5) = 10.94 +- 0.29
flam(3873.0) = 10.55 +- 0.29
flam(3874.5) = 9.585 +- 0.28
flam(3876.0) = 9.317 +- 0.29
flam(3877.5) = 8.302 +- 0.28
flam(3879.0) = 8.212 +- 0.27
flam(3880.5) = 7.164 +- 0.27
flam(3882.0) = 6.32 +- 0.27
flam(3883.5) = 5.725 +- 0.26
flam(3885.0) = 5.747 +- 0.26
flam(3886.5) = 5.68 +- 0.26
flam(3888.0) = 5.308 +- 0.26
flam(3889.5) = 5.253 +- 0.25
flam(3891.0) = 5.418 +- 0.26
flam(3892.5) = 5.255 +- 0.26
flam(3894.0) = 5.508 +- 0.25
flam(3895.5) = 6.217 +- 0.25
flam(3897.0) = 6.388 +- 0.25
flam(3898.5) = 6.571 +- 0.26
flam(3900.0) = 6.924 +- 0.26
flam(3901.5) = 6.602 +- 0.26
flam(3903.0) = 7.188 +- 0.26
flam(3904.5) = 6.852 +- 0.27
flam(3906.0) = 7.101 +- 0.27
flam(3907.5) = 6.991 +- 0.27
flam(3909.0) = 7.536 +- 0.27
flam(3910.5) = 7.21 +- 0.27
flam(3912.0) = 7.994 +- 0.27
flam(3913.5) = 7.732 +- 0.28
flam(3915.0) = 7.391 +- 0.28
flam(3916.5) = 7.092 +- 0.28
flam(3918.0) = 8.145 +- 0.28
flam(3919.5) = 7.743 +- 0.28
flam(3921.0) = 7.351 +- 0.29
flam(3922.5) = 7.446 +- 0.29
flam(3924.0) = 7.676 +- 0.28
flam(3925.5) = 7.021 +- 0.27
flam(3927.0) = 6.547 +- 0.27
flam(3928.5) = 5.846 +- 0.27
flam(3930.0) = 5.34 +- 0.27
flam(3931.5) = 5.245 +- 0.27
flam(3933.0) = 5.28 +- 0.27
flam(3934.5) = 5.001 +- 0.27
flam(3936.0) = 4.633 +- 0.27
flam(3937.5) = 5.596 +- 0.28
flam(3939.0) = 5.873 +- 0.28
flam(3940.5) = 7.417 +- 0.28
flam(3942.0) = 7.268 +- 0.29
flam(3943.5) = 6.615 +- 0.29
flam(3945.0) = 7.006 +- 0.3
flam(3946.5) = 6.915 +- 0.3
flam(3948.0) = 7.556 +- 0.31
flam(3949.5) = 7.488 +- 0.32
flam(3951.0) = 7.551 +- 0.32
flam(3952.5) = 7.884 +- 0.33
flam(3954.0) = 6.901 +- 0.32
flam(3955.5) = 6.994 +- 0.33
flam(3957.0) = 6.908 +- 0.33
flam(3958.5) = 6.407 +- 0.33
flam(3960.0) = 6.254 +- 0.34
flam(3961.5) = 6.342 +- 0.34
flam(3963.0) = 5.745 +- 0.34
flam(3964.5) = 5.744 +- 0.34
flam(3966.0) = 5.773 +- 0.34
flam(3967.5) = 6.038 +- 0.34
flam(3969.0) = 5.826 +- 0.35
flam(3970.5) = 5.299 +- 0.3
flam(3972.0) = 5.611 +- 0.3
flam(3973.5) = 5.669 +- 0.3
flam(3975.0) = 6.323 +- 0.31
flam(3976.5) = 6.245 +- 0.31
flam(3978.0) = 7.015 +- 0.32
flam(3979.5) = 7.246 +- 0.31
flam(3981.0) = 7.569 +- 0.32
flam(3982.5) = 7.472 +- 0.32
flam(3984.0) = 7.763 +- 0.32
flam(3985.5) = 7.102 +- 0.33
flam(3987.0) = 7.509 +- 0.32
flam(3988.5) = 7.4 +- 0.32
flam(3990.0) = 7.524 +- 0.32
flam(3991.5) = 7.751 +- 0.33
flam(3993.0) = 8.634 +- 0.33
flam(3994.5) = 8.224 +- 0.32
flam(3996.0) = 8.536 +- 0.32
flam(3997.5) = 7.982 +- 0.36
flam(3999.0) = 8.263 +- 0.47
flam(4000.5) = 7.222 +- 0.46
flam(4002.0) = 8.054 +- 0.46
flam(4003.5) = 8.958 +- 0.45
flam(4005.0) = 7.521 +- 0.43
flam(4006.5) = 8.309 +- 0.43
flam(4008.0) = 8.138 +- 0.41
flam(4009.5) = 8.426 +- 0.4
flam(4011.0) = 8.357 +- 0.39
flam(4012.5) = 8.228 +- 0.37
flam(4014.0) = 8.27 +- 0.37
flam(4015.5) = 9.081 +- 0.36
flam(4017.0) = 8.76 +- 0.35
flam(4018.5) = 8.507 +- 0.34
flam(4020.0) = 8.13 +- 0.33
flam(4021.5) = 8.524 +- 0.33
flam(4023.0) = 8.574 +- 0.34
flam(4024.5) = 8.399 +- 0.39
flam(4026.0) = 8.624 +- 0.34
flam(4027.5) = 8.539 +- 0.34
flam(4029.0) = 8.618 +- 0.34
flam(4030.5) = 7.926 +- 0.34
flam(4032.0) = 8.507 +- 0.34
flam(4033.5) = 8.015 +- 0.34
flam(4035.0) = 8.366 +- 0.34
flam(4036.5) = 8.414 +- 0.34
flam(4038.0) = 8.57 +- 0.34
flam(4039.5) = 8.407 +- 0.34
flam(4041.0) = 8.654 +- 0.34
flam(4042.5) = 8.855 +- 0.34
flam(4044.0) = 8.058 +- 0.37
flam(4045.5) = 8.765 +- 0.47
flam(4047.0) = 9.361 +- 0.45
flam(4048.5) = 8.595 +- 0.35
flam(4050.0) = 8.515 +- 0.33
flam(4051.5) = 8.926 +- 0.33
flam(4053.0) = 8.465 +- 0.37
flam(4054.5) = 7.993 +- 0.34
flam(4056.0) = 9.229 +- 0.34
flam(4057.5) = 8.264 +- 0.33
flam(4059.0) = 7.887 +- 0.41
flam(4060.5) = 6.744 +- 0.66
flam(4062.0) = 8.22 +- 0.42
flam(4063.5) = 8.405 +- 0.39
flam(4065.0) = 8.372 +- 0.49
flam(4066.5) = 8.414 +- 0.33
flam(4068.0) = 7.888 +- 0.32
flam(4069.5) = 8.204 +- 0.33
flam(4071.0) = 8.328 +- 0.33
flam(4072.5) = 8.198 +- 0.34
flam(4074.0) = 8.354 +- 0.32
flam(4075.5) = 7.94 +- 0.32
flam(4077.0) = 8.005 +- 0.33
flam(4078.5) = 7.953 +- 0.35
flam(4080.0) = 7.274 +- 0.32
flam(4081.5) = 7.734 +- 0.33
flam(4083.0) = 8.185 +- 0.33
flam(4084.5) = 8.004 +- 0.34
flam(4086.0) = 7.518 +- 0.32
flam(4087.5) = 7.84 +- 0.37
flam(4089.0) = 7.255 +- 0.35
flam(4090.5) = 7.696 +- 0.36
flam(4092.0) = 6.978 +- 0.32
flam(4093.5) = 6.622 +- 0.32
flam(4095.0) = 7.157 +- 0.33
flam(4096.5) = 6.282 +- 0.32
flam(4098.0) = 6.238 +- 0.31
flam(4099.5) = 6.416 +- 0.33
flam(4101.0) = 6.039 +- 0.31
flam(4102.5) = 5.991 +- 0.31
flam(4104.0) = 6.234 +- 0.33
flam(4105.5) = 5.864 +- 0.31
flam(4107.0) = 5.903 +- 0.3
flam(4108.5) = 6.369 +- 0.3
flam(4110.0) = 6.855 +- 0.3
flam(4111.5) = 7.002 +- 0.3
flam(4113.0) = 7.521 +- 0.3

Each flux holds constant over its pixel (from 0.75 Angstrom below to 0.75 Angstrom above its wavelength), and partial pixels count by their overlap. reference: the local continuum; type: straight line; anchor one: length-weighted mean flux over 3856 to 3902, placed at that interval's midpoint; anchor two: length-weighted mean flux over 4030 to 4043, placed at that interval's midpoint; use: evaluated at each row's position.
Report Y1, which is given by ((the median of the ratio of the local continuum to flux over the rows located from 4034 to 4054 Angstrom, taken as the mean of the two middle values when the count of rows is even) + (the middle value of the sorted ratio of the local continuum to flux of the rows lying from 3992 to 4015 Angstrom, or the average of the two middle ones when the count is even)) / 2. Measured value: 0.99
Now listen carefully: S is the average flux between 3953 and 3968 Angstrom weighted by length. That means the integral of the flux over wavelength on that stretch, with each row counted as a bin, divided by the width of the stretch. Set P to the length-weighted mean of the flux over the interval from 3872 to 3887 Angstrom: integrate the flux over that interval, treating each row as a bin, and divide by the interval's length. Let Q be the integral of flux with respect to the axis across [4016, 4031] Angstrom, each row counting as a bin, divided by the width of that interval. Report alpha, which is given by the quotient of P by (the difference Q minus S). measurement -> 4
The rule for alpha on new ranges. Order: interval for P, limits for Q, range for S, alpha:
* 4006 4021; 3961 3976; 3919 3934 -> -13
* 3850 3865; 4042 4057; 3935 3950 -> 4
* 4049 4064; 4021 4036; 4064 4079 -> 35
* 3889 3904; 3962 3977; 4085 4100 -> -5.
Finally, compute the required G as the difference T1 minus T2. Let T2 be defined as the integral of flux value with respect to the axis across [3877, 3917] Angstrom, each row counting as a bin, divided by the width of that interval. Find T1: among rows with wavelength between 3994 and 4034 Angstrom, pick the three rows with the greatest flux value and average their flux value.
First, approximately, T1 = 8.9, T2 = 6.6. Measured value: 2.3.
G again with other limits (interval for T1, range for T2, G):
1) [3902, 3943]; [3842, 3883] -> -0.4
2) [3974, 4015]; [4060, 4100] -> 1.1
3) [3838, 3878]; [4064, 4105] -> 4.8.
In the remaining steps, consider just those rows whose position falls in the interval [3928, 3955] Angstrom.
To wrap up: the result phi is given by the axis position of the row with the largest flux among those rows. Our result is 3952.5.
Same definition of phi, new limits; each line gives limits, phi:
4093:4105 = 4095.0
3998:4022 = 4015.5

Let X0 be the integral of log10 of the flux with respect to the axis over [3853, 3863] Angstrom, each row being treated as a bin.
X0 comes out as 8.9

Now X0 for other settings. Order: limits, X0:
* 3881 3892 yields 8.3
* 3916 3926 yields 8.8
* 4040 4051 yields 10.3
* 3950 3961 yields 9.3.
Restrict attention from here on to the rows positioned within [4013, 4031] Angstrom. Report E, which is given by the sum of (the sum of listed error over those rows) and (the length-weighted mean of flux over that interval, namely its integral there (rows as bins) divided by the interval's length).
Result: 12.7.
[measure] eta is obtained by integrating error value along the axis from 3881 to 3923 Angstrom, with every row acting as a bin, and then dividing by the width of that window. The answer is 0.267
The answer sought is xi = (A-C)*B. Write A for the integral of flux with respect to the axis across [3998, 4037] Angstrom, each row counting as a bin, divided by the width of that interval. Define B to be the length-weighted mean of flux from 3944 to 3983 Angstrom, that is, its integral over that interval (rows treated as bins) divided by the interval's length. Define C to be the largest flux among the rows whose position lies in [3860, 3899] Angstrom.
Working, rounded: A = 8.3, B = 6.60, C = 12.66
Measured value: -29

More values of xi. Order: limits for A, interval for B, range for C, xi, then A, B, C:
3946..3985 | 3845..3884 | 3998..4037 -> -21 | 6.6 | 8.46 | 9.081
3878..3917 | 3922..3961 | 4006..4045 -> -16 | 6.6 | 6.56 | 9.081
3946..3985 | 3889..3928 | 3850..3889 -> -42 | 6.6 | 6.89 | 12.66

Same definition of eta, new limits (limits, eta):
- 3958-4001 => 0.334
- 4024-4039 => 0.344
